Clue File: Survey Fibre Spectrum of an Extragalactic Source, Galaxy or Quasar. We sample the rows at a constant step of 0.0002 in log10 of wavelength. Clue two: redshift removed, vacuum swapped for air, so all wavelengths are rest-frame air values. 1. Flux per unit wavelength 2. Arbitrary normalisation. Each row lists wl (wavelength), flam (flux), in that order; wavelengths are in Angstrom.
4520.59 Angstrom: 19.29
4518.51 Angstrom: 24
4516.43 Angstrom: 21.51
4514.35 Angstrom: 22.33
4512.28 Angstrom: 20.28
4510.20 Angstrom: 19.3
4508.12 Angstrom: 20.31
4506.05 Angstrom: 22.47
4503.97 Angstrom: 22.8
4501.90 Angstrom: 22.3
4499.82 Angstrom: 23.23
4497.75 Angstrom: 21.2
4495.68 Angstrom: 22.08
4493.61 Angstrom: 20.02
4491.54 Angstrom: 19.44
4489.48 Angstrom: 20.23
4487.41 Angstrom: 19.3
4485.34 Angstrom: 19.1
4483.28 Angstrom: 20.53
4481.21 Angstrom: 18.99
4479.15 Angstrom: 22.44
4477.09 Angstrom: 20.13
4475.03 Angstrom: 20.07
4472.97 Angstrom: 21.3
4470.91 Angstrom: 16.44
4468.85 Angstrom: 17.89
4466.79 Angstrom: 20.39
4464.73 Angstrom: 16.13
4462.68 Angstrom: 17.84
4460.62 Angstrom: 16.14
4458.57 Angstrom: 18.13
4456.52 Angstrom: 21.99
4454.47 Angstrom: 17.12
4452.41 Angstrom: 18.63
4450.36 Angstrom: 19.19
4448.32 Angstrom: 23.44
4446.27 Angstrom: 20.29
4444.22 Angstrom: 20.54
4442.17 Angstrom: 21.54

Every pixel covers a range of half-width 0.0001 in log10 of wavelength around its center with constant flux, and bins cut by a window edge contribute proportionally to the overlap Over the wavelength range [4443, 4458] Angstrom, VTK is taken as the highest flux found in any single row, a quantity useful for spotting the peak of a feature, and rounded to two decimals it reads 23.44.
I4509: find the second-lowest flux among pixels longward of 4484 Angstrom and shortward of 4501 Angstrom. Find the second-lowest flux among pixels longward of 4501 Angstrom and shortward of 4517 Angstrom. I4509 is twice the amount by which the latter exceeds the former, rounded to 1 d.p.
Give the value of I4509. 2.0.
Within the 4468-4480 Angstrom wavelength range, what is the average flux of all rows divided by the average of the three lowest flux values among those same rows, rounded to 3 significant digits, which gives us 1.09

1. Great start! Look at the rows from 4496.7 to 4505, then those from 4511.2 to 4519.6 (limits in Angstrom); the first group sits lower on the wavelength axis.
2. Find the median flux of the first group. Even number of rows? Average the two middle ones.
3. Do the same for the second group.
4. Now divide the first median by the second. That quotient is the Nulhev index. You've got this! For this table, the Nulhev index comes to 1.03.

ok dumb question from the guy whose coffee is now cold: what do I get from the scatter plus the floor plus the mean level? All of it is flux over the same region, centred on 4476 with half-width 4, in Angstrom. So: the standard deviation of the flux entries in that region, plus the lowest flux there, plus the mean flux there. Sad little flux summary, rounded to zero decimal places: 42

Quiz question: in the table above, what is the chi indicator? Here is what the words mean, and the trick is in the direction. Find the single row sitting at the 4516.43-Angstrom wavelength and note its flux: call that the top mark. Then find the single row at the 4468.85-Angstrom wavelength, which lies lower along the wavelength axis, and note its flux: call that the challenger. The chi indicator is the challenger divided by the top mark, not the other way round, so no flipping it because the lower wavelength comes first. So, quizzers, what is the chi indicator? 0.83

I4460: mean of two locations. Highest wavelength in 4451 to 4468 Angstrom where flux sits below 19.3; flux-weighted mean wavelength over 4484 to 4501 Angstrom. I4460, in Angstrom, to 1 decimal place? 4478.8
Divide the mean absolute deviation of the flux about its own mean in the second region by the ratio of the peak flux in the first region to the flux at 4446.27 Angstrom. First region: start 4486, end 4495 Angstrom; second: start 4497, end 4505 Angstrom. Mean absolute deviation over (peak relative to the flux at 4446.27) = 0.63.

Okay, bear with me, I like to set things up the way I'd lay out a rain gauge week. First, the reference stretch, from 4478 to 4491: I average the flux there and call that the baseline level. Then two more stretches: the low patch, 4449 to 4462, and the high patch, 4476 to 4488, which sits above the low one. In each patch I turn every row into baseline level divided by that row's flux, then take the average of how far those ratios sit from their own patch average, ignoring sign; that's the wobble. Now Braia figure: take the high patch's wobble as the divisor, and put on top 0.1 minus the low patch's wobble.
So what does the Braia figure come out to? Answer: 0.40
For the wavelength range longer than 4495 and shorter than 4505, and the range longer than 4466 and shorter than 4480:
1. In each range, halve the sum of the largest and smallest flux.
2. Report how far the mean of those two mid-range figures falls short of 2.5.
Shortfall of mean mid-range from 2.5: -18.3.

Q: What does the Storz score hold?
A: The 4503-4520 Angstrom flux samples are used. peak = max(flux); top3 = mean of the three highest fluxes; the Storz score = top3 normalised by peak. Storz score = 0.962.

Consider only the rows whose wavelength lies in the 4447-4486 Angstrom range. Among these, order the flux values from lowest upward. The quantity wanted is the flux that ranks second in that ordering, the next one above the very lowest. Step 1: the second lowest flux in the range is 16.14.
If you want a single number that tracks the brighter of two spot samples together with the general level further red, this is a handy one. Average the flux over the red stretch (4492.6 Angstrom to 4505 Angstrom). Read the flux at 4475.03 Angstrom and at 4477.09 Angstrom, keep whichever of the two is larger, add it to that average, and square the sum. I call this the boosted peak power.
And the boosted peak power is 1770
